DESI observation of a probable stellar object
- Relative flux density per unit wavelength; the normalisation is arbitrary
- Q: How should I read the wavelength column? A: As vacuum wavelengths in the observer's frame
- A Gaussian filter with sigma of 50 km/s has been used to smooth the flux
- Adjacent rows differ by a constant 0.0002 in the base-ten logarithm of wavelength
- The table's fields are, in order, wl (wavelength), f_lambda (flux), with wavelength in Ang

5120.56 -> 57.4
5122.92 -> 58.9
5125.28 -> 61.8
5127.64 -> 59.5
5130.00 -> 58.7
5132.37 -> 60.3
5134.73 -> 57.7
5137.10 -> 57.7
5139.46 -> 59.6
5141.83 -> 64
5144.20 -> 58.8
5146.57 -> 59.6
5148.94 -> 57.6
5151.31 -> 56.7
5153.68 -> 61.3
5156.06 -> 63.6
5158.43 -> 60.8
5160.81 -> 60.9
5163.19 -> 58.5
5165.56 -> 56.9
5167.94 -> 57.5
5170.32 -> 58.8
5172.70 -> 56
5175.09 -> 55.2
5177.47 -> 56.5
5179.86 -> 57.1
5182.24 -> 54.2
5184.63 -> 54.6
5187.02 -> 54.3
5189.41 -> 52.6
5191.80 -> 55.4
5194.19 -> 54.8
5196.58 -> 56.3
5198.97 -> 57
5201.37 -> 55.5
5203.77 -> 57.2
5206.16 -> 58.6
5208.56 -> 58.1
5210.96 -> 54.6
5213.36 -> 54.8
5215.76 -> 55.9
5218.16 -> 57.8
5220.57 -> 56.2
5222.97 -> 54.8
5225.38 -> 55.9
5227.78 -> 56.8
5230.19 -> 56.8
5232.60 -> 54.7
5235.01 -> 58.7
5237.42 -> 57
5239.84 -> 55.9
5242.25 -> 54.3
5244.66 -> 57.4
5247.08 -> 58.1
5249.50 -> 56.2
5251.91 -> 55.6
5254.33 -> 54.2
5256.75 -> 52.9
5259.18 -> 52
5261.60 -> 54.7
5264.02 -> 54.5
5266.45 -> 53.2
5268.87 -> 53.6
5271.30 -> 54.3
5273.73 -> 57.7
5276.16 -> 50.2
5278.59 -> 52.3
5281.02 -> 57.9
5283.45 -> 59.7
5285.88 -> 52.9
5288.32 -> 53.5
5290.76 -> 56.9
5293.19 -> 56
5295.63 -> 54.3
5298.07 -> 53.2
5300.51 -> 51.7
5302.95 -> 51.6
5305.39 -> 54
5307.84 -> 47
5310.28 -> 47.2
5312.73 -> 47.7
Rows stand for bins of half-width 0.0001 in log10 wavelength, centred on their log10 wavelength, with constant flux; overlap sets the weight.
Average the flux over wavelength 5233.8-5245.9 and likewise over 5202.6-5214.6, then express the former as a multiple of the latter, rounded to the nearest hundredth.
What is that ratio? 1.00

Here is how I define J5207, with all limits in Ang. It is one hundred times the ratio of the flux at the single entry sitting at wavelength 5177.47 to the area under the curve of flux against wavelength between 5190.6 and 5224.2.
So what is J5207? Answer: 3.0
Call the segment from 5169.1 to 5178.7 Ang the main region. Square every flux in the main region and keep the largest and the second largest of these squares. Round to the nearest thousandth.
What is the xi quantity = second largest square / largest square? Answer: 0.923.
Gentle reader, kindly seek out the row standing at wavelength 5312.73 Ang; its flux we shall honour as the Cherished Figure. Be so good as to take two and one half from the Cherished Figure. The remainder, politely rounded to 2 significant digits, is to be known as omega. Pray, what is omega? 45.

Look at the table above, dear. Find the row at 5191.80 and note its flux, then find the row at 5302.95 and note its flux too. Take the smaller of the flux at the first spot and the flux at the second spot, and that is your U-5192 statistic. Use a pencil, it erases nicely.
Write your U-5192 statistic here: 51.6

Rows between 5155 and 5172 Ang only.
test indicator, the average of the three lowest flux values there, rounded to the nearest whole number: 58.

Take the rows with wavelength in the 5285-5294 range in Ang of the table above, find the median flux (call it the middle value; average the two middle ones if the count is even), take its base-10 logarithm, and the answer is 1.74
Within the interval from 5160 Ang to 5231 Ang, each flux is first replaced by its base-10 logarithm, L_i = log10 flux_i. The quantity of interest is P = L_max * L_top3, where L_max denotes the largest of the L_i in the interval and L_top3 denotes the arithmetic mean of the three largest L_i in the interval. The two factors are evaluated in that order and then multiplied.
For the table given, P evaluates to 3.17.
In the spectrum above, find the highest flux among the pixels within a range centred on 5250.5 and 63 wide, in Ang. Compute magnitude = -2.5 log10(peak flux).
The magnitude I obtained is -4.42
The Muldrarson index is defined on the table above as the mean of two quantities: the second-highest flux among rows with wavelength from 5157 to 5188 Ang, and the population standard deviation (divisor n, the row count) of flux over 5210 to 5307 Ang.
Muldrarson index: 31.5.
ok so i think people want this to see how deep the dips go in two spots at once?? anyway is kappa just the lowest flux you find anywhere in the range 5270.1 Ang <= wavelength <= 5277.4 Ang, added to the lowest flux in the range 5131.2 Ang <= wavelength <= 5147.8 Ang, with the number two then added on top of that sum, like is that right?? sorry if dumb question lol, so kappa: 110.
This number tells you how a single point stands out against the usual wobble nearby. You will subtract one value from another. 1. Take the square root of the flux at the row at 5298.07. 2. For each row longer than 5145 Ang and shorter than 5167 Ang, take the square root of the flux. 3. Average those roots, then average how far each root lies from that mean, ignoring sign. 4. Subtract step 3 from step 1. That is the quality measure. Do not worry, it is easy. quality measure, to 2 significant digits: 7.2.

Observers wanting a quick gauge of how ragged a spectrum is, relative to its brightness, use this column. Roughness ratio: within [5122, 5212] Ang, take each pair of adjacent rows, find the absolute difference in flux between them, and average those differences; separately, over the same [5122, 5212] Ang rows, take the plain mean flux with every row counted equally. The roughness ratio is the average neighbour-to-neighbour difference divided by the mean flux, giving 0.0309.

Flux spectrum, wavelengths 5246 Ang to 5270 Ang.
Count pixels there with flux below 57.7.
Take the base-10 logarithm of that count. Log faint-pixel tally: 0.95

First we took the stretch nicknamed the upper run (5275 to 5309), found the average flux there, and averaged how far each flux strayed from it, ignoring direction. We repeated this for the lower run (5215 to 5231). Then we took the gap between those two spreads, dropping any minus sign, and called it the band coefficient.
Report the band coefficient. 1.7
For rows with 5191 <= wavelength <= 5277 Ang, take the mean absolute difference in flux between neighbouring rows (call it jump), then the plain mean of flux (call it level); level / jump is 34.6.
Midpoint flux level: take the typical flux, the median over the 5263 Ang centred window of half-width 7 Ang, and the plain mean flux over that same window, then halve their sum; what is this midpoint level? 53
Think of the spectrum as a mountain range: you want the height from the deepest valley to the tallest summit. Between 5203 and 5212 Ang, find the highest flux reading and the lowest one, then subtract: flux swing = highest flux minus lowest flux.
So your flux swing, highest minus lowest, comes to 4.0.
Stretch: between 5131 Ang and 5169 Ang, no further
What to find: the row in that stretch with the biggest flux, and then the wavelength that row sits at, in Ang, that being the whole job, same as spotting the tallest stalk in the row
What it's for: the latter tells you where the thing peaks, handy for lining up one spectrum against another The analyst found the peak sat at 5141.83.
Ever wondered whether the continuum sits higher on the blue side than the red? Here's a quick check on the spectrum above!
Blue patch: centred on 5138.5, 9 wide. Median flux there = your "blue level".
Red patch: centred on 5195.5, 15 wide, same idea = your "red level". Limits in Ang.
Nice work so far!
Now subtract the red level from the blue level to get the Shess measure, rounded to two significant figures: 3.2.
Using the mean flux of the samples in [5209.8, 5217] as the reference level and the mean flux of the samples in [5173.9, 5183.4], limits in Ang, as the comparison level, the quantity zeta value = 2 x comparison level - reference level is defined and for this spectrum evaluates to 56.4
